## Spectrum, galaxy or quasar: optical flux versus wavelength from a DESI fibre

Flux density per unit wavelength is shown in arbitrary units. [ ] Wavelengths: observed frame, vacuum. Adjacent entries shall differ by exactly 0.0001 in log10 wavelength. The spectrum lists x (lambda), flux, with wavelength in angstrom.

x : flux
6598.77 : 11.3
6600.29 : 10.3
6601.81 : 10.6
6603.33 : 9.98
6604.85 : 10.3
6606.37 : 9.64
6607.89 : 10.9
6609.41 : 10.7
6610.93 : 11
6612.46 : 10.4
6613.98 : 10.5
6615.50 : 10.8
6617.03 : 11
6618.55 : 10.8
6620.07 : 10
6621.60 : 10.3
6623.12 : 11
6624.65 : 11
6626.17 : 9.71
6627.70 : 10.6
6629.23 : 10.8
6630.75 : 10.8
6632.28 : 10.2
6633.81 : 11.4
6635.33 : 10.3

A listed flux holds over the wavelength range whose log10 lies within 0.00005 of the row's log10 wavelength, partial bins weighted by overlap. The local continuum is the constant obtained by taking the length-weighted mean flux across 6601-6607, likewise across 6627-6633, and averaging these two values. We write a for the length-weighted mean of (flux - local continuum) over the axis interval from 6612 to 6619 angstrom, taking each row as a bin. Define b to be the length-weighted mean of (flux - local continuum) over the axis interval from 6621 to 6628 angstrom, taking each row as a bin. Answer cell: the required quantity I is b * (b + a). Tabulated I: 0.07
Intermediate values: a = 0.33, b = 0.15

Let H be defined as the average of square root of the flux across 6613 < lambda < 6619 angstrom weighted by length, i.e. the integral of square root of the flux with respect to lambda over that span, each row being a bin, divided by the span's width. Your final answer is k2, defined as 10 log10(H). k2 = 5.16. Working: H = 3.28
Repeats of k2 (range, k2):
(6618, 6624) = 5.11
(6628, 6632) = 5.15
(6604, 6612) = 5.10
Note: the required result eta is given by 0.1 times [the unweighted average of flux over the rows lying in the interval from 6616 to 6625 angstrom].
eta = 1.07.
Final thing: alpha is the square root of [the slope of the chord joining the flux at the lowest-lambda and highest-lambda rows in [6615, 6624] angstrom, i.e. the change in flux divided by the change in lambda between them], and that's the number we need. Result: 0.16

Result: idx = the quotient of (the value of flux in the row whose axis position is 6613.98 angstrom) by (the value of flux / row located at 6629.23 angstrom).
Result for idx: 0.97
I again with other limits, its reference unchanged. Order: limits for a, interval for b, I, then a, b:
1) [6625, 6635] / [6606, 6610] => 0.03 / 0.22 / 0.10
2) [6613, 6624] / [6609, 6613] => 0.20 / 0.25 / 0.34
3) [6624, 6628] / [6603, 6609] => 0.01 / 0.03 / -0.12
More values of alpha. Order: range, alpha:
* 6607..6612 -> 0.18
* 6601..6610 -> 0.11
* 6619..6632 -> 0.27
